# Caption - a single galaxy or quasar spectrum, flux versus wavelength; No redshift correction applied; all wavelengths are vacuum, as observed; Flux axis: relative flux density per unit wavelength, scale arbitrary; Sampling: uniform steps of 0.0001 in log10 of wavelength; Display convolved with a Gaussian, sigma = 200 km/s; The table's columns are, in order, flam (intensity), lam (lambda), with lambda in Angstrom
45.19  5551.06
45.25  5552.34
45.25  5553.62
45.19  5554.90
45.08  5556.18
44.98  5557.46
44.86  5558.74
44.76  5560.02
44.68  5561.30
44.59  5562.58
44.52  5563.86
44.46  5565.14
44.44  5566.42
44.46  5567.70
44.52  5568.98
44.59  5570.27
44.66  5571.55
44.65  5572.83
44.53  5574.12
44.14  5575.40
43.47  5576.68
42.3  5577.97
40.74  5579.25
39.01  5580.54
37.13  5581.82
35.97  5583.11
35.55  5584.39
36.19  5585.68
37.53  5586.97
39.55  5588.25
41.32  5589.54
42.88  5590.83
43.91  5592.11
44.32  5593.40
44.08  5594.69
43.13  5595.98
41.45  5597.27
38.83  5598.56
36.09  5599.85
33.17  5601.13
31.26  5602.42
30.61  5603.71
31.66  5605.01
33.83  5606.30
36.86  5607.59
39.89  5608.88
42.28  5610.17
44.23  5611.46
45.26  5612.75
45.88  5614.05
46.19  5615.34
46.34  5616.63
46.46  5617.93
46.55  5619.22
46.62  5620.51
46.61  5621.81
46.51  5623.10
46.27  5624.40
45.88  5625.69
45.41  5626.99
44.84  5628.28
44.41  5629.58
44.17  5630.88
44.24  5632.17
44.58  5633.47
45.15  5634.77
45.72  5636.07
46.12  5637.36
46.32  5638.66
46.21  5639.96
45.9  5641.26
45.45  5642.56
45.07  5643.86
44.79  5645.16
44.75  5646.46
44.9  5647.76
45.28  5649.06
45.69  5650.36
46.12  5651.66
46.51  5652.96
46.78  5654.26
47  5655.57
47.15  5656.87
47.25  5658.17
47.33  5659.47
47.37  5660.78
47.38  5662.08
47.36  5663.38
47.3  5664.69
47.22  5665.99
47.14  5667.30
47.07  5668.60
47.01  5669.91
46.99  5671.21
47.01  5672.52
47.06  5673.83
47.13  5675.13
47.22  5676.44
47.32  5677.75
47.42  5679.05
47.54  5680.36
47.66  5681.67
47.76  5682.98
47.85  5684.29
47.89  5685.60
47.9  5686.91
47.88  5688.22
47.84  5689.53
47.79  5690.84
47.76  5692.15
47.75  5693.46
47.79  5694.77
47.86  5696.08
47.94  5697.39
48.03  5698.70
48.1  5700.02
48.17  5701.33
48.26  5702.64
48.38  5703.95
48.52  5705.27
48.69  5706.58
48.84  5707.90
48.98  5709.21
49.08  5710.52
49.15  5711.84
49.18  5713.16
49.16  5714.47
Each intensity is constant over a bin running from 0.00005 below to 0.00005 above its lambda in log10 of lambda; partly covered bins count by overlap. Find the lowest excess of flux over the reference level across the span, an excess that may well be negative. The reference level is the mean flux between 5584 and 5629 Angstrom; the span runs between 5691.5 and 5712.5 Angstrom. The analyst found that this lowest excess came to 6.4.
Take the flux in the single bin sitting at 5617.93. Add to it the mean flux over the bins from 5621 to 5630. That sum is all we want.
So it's 92.2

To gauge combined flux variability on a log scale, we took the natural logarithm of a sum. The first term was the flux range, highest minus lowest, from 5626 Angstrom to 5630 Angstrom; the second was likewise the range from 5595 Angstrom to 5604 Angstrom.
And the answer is 2.6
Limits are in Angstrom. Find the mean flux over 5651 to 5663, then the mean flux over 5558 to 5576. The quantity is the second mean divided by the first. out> 0.95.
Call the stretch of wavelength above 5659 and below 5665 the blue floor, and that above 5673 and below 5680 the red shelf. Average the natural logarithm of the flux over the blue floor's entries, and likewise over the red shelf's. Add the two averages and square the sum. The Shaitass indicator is 59.5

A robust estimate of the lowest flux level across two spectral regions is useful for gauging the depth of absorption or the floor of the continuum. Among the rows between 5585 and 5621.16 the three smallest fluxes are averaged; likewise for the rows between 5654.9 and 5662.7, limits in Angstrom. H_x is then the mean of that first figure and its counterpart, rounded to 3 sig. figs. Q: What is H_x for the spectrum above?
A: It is 39.2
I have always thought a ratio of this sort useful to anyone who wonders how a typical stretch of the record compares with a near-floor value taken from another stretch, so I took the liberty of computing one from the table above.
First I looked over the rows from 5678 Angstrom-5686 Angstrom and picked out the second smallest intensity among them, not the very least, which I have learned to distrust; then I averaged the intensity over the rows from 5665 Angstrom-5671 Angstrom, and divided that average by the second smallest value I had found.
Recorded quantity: 0.99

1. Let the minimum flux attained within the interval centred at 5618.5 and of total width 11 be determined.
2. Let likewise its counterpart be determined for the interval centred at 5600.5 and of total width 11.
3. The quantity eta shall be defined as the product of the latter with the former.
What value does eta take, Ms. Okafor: 1404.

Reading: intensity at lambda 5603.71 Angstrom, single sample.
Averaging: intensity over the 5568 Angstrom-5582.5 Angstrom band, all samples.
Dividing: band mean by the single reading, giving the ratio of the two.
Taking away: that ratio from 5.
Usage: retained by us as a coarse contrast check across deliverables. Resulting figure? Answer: 3.60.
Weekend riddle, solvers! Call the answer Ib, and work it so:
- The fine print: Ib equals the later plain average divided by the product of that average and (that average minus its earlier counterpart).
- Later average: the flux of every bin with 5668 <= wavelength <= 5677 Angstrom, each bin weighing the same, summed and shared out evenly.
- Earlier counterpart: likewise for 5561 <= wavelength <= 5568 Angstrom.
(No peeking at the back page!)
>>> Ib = 0.4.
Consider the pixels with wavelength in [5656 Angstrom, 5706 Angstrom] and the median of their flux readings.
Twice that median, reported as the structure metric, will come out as 95.2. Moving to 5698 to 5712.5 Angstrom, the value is 97.0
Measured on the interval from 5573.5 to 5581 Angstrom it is 85.8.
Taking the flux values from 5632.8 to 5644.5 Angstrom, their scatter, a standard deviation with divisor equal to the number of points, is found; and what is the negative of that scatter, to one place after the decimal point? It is -0.6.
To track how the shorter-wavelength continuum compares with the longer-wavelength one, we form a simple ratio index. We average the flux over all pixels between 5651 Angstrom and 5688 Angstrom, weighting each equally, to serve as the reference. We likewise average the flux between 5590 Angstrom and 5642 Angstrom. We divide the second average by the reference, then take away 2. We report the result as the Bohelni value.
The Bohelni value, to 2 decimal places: -1.09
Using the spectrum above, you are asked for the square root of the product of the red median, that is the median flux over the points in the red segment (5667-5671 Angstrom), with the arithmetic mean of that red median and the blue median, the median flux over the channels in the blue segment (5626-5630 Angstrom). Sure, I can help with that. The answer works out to 47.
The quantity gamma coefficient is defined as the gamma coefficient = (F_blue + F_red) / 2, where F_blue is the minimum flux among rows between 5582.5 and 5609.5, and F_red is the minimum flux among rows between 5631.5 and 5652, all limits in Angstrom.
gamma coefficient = 37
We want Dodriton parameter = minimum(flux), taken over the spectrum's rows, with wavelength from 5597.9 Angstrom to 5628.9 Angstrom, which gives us 30.61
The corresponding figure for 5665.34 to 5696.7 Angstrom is 46.99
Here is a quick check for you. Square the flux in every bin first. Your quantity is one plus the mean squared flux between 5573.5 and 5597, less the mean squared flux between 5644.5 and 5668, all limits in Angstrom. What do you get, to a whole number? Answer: -483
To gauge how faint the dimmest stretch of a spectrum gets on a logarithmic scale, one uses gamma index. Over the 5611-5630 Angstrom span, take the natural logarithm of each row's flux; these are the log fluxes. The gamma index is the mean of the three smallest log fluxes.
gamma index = 3.80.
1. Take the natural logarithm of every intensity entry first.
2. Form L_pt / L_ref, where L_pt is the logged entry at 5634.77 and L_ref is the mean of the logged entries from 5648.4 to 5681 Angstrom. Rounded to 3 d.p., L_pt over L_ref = 0.990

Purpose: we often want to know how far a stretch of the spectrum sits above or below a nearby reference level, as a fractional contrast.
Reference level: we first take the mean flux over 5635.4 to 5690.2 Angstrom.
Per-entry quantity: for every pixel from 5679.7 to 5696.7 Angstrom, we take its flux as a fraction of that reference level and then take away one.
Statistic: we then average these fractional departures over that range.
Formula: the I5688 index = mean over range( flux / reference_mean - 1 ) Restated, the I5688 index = 0.022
